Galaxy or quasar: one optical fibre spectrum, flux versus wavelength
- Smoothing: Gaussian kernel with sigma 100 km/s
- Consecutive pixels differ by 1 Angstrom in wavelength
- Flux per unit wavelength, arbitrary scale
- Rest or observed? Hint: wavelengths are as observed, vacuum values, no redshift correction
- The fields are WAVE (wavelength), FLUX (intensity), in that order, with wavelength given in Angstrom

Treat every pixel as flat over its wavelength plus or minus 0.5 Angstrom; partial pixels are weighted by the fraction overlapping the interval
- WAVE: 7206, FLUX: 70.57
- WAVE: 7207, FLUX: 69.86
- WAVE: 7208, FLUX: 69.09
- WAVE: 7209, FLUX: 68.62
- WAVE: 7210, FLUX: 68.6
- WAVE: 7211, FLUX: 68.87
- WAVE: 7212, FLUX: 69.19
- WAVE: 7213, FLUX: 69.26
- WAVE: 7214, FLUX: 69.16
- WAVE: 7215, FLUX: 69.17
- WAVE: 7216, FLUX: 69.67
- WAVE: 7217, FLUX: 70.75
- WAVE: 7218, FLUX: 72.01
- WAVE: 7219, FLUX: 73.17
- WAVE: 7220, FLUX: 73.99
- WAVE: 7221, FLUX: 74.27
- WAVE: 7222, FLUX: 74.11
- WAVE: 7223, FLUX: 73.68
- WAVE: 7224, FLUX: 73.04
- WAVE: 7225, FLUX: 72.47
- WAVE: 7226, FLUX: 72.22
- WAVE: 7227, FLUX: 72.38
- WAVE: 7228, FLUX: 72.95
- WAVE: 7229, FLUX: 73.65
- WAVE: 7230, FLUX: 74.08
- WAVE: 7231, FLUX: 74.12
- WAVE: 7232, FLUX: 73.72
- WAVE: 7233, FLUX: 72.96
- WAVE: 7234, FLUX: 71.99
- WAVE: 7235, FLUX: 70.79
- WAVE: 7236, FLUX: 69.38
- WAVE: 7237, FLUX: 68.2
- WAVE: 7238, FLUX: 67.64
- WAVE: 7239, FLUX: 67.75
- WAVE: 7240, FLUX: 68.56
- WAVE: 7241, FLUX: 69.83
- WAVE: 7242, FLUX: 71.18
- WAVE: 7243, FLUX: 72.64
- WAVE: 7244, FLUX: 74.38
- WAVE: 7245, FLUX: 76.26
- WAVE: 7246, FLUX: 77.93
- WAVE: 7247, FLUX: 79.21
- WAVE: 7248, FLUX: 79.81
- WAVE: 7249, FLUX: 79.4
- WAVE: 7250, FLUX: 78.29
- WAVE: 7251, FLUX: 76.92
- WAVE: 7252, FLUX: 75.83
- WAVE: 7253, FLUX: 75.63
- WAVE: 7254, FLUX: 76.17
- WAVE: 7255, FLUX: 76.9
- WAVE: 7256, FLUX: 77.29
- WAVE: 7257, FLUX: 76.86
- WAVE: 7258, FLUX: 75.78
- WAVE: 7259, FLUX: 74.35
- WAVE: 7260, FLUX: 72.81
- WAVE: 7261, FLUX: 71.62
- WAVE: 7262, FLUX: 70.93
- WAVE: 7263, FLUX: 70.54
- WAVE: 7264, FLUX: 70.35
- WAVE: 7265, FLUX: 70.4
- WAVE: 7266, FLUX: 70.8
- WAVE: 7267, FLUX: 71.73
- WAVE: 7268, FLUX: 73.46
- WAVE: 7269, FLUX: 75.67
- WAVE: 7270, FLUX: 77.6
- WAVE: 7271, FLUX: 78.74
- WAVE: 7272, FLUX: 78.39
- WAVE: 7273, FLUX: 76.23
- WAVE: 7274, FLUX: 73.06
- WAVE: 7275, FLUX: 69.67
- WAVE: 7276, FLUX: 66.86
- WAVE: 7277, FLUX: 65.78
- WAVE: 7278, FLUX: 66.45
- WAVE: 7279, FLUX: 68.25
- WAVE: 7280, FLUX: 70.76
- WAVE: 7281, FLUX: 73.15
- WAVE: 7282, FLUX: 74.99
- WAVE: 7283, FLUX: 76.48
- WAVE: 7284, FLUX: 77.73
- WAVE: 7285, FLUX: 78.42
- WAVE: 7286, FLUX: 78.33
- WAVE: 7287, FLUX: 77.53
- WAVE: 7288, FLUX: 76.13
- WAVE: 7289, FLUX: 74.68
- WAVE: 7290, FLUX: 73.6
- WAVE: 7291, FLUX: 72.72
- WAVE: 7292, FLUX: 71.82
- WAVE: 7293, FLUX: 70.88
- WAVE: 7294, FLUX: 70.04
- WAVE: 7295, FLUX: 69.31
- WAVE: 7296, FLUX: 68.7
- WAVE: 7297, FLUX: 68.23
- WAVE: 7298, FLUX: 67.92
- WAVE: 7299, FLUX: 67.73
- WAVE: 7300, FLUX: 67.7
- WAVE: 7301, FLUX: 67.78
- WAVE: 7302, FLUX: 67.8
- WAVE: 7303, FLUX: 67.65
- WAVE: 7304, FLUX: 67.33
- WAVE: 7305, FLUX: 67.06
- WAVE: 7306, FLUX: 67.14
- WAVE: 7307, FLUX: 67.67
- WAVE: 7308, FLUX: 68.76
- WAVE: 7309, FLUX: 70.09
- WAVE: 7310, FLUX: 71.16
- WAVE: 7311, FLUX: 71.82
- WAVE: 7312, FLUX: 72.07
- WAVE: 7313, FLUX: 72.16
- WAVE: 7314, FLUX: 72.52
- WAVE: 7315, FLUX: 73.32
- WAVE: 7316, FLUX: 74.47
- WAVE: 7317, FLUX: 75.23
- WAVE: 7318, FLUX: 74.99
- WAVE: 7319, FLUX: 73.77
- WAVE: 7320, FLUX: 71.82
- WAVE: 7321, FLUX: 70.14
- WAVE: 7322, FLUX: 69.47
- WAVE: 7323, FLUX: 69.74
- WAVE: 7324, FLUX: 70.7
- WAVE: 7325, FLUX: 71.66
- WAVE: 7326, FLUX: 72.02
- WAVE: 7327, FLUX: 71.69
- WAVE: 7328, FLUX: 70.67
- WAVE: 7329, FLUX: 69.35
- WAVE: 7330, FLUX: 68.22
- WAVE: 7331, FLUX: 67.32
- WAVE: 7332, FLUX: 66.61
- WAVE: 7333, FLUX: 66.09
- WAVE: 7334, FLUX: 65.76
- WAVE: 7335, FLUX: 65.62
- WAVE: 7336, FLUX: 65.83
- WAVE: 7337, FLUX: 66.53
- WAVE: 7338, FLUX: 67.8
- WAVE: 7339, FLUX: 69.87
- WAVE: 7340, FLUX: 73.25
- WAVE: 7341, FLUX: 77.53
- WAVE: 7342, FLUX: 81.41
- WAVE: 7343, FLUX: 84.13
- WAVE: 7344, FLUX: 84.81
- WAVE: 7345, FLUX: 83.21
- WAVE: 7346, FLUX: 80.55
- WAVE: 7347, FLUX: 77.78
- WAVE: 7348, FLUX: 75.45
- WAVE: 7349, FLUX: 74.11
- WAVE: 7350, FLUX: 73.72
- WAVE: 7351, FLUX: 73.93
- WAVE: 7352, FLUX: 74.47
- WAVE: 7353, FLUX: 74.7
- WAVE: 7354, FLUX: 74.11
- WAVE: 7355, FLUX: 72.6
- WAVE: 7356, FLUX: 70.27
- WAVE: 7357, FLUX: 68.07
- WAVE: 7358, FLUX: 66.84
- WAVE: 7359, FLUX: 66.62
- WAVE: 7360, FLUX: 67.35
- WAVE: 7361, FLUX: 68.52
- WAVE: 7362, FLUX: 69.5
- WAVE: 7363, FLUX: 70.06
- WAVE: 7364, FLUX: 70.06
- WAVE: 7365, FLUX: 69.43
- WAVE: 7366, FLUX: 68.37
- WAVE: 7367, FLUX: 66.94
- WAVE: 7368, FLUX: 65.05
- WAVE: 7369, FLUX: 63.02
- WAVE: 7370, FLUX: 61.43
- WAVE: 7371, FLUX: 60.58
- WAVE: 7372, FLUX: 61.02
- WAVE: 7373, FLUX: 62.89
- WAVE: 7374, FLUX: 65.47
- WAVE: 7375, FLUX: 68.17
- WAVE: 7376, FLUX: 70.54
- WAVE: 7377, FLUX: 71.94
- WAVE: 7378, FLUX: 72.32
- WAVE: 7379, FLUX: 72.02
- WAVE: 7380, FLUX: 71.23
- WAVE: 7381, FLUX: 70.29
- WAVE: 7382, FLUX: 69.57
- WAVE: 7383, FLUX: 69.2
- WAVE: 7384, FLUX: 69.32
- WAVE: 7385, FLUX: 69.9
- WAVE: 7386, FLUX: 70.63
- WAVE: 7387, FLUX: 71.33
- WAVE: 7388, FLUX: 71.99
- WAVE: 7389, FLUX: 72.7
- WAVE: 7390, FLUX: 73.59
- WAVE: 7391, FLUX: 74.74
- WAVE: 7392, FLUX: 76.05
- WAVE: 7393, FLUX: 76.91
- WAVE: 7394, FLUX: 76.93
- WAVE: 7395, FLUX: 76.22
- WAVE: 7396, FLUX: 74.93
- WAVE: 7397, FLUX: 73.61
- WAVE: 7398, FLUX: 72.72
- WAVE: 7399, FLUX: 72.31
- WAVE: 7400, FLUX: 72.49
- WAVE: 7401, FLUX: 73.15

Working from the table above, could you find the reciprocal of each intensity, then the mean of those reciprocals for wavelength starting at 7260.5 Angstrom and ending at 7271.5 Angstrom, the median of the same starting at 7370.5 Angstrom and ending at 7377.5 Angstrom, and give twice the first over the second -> 1.80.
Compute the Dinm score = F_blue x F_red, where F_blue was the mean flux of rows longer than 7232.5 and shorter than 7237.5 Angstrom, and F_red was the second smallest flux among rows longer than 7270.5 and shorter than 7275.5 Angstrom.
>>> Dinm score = 5163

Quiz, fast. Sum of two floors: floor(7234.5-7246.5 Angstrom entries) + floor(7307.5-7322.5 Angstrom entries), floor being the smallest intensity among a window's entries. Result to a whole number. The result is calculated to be 136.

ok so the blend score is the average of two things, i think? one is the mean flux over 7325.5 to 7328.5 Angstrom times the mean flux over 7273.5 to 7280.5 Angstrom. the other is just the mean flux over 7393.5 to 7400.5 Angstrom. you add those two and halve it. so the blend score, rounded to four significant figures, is 2491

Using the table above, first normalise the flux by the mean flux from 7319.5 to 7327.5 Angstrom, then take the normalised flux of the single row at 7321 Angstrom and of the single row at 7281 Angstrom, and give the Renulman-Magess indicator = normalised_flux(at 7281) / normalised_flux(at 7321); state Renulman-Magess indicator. 1.04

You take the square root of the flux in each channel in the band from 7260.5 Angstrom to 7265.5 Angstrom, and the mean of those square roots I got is 8.41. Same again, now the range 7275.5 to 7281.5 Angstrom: 8.28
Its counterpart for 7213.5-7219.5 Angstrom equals 8.41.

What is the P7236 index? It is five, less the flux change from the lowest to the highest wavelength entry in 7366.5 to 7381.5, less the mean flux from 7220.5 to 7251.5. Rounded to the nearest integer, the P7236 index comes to -72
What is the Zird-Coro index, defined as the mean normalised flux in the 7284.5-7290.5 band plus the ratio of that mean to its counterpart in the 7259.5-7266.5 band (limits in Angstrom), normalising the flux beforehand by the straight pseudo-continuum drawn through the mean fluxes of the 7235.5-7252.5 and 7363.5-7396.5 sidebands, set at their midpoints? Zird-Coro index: 2.14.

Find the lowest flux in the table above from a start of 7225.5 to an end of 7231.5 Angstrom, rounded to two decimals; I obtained 72.22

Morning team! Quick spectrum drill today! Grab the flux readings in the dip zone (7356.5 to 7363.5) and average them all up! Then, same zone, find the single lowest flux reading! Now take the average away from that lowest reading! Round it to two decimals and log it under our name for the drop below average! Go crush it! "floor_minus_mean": -1.52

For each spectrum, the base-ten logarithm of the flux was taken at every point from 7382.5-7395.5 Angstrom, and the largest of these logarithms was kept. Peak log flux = 1.89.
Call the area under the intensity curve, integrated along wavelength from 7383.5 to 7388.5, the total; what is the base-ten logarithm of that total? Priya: 2.55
